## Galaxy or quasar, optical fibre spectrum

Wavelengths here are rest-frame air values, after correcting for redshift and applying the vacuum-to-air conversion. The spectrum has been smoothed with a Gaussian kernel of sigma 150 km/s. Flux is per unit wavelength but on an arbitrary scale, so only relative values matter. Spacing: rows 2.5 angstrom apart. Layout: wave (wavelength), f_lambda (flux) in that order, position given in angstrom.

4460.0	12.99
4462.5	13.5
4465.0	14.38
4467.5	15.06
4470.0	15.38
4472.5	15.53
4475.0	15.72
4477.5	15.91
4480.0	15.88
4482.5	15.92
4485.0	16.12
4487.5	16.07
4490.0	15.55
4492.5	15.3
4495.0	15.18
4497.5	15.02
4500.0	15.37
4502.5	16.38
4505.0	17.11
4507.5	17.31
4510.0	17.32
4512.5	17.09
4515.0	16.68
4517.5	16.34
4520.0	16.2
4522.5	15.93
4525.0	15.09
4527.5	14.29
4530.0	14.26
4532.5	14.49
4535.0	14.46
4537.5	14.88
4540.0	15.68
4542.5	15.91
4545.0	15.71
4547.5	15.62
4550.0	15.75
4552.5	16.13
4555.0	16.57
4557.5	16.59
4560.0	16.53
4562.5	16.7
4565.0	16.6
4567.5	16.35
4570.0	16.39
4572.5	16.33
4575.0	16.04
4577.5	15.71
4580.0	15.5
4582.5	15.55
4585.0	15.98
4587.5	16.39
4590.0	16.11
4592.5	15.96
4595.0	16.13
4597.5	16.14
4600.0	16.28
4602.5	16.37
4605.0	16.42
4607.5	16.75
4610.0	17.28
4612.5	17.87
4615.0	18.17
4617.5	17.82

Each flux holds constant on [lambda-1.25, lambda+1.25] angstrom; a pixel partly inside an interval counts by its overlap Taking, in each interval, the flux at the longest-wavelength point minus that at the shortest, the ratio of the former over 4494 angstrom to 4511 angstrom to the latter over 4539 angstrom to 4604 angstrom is 3.1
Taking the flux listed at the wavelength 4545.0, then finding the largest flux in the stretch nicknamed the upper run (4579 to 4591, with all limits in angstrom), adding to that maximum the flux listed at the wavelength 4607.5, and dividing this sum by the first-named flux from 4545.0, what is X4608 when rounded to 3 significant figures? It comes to 2.11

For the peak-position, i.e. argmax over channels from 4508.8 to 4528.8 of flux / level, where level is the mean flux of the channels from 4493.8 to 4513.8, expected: 4510.0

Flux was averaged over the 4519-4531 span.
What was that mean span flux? 15.2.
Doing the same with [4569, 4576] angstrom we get 16.3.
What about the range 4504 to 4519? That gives 17.0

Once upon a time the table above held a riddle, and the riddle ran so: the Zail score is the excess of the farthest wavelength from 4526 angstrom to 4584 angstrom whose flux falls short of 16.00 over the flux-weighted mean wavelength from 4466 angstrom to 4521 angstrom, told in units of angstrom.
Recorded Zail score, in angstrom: 88.3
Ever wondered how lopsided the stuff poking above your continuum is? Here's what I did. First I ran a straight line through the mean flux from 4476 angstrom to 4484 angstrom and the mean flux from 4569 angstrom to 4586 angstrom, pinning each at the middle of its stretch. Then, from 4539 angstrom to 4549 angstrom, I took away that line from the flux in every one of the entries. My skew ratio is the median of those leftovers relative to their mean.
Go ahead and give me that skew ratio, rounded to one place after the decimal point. 1.2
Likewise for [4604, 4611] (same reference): 0.9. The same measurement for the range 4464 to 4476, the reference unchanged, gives 0.8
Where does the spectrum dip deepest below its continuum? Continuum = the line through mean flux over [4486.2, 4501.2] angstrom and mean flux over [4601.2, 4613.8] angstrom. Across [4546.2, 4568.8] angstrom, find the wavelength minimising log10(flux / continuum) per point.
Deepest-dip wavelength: 4547.5 angstrom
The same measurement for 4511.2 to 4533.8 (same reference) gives 4530.0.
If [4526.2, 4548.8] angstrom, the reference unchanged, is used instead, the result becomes 4530.0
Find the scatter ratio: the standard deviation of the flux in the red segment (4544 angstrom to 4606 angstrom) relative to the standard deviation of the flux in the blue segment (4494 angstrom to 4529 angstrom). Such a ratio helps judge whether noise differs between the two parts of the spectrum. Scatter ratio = 0.37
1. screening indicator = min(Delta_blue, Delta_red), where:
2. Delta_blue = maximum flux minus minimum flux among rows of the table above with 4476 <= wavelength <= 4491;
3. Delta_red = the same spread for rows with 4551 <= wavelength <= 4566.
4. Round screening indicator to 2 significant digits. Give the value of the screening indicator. 0.57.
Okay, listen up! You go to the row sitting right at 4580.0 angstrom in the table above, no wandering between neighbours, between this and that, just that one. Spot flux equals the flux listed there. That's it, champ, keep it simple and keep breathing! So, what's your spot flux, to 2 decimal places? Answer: 15.50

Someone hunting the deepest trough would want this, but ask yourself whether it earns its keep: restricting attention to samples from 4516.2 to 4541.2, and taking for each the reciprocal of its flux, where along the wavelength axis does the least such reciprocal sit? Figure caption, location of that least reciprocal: 4517.5 angstrom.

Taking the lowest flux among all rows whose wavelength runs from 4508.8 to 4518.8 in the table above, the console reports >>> 16.34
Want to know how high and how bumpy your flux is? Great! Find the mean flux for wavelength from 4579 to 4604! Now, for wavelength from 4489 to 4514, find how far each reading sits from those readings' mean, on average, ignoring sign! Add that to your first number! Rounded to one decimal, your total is 16.9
